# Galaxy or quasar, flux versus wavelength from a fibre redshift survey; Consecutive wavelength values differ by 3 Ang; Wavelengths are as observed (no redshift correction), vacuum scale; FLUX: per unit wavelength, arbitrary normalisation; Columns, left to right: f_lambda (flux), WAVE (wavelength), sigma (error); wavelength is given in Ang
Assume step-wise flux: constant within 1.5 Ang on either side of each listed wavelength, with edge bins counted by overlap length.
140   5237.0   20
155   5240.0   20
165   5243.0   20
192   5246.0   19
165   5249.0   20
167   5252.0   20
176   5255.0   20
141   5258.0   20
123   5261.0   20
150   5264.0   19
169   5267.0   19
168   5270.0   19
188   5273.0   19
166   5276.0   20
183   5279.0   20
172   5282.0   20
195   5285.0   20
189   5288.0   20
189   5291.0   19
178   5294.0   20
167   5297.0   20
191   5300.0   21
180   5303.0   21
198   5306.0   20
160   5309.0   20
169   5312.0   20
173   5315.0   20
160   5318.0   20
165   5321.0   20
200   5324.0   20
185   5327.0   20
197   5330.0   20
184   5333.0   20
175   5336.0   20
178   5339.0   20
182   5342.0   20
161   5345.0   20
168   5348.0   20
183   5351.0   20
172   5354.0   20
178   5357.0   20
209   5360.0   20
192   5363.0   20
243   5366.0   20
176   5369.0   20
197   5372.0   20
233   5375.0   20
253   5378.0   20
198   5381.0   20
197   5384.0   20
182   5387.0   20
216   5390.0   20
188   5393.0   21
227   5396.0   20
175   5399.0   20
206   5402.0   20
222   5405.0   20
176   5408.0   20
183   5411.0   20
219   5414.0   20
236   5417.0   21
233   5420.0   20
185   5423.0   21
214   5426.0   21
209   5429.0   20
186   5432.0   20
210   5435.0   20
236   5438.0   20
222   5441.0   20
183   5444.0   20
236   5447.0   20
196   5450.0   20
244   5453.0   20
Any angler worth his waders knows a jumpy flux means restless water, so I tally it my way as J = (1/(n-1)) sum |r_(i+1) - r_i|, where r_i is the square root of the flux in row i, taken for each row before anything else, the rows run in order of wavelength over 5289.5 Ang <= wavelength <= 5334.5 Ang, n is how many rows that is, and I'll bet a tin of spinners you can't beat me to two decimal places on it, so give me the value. 0.58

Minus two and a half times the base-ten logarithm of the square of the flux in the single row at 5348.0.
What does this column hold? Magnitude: -11.1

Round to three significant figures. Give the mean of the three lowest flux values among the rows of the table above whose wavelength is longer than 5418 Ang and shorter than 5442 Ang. 193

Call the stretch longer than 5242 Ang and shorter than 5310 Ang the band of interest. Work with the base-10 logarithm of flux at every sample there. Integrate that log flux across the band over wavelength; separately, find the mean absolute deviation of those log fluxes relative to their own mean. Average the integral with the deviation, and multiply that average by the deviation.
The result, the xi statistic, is 2.7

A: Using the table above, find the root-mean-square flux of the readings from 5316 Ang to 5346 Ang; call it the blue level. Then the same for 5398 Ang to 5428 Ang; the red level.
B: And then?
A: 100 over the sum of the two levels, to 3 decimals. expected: 0.260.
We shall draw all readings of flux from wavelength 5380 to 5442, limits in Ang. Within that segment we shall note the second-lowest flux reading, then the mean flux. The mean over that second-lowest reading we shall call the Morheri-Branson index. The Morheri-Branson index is 1.17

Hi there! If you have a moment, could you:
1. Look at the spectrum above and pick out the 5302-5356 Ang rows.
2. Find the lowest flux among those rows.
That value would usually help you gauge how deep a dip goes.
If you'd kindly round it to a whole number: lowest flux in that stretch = 160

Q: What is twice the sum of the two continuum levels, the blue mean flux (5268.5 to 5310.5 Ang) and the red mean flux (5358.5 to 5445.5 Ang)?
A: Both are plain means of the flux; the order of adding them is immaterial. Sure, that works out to 775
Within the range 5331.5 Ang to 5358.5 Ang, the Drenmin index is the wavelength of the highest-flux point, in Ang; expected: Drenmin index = 5333.0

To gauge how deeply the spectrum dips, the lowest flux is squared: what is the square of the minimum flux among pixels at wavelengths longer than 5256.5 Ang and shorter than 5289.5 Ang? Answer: 15129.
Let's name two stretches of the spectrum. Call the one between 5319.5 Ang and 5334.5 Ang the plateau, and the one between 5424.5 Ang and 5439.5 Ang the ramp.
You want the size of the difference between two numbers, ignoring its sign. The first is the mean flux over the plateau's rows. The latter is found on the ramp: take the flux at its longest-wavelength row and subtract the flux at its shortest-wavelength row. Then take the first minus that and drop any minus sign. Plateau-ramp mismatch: 164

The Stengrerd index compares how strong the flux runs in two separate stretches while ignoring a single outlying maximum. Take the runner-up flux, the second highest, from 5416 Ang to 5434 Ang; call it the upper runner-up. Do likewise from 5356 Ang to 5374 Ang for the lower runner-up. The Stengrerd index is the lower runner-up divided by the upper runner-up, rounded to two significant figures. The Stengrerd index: 0.90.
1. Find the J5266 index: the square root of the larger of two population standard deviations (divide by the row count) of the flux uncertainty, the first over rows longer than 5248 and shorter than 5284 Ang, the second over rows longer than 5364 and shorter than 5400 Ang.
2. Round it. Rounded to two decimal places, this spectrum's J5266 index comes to 0.69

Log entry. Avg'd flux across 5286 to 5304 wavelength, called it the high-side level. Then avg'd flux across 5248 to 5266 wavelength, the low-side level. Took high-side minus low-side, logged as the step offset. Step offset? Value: 29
